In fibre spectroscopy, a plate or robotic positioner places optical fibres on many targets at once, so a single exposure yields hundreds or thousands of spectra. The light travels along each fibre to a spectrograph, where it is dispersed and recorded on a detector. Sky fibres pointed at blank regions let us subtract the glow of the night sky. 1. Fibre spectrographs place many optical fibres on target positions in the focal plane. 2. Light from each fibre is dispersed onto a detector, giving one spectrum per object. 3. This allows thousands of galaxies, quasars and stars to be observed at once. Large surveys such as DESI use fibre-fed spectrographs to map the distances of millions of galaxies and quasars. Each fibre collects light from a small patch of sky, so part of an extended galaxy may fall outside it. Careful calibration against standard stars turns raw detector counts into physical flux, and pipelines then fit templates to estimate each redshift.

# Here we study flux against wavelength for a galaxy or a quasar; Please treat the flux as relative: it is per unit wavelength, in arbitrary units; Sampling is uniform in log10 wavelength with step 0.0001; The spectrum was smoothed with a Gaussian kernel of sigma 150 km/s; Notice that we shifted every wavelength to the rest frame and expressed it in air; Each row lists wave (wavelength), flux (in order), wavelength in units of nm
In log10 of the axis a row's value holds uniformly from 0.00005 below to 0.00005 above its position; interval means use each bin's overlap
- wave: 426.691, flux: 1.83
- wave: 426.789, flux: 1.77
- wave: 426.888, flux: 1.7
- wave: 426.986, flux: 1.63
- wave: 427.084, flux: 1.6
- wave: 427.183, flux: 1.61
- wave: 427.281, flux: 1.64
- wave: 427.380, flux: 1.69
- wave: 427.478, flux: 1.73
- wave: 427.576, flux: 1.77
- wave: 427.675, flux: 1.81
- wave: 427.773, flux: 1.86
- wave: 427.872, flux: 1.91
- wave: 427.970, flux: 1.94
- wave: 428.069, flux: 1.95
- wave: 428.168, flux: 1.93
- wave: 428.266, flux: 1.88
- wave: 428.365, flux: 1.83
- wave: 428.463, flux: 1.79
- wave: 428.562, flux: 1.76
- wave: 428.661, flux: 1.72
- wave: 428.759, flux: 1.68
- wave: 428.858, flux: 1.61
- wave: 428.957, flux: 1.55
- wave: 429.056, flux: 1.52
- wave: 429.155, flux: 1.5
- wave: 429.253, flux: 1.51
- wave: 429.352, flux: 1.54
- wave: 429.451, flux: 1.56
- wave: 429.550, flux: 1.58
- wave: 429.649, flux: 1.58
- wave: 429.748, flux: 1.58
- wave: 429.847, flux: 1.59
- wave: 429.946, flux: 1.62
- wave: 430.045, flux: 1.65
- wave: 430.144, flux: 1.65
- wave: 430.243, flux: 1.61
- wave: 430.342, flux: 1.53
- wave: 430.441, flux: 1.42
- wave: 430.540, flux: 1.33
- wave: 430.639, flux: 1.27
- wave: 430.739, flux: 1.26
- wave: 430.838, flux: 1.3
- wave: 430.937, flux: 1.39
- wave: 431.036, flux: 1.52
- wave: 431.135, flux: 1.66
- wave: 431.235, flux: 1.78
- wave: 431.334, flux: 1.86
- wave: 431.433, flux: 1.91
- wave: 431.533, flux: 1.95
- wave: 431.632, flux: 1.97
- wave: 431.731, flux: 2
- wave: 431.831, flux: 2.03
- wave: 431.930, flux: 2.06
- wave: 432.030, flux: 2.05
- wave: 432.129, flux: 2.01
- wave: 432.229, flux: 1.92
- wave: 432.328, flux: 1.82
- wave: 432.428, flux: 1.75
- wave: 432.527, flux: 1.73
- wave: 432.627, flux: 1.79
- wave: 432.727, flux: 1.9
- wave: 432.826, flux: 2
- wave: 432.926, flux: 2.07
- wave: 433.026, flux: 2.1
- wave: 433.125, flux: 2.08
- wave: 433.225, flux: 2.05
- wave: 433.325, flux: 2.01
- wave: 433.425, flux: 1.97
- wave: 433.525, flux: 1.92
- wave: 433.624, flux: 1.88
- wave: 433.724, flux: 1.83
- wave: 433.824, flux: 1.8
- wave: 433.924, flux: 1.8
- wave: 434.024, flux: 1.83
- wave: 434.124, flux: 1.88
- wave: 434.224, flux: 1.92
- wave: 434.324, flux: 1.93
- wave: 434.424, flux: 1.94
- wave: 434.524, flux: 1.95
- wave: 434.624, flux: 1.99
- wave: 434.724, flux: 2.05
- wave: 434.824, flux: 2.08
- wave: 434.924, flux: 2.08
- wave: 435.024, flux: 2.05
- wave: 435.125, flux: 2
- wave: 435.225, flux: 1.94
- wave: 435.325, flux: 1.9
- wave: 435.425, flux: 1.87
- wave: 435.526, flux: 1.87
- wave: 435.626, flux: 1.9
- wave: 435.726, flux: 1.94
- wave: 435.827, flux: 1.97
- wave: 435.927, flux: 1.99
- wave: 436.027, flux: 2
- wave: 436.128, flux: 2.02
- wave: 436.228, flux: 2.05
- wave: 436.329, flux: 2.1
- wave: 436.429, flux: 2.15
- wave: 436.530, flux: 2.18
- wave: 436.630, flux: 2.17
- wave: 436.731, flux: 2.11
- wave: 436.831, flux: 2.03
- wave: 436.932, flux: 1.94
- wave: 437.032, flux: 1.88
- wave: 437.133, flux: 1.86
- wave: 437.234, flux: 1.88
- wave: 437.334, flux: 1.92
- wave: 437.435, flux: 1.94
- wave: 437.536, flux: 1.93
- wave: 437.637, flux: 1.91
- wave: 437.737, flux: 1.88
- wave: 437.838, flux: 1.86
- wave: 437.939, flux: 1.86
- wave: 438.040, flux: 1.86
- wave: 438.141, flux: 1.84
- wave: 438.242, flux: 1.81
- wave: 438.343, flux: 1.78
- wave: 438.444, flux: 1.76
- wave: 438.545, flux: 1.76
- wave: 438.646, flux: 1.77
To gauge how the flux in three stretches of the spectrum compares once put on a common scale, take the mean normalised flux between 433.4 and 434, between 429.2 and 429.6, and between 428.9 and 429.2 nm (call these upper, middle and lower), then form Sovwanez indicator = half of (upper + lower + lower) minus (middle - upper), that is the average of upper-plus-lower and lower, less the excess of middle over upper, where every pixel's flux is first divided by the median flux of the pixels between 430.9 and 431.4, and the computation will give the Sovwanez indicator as 1.67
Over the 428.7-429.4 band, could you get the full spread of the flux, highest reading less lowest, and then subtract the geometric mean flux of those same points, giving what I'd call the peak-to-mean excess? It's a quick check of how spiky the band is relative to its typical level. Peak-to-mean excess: -1.38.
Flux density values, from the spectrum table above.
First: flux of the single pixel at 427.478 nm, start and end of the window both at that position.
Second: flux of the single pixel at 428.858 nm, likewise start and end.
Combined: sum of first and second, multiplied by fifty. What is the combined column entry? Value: 167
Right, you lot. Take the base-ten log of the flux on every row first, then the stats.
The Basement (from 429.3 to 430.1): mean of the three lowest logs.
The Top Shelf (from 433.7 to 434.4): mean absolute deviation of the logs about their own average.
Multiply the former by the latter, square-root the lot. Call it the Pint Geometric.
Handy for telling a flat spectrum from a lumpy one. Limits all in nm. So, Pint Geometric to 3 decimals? 0.046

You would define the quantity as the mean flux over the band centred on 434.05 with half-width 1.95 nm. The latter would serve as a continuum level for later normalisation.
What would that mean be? 1.94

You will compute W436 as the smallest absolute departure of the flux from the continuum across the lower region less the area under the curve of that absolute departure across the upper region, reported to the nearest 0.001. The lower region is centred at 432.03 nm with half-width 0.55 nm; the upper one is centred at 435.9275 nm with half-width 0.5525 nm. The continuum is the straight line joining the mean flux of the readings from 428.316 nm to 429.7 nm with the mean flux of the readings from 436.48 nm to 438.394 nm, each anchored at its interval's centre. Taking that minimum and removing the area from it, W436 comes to -0.123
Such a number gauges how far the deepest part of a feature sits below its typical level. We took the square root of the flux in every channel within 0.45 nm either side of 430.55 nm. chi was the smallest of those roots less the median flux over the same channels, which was -0.27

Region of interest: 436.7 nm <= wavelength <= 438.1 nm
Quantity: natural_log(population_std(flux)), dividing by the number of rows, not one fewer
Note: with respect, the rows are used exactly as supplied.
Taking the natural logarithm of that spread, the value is -2.66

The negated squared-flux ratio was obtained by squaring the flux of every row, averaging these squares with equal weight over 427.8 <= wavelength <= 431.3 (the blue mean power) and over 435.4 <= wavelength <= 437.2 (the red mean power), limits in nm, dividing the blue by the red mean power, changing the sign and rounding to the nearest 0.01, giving -0.66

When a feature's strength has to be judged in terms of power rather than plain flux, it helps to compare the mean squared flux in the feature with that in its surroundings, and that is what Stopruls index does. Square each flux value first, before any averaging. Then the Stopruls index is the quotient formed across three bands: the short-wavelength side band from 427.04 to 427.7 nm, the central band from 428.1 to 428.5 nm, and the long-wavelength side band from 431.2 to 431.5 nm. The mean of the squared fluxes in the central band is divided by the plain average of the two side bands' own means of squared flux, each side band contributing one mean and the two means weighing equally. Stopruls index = 1.1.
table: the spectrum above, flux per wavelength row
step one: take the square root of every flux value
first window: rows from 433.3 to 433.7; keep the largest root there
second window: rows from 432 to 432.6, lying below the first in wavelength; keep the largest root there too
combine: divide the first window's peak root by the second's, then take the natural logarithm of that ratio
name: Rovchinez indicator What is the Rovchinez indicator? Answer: -0.010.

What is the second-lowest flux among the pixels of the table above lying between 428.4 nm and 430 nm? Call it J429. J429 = 1.51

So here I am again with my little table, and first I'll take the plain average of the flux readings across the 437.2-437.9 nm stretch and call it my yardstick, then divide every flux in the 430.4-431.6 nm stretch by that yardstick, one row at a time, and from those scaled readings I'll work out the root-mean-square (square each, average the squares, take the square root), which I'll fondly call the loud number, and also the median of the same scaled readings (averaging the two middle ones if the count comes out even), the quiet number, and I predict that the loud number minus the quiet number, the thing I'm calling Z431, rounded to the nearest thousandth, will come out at 0.055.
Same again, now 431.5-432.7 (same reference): -0.017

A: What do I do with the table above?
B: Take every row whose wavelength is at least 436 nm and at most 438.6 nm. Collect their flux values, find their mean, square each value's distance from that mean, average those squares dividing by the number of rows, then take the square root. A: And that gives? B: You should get 0.12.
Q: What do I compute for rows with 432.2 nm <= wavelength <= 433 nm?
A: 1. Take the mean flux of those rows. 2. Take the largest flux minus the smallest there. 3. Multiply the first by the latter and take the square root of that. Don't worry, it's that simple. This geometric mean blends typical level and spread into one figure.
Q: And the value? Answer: 0.80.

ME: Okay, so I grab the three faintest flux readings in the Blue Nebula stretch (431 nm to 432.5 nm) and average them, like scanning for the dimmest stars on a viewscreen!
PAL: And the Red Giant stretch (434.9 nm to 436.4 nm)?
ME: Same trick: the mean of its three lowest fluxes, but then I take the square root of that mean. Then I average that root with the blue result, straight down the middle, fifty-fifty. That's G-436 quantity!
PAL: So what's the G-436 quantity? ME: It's 1.51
